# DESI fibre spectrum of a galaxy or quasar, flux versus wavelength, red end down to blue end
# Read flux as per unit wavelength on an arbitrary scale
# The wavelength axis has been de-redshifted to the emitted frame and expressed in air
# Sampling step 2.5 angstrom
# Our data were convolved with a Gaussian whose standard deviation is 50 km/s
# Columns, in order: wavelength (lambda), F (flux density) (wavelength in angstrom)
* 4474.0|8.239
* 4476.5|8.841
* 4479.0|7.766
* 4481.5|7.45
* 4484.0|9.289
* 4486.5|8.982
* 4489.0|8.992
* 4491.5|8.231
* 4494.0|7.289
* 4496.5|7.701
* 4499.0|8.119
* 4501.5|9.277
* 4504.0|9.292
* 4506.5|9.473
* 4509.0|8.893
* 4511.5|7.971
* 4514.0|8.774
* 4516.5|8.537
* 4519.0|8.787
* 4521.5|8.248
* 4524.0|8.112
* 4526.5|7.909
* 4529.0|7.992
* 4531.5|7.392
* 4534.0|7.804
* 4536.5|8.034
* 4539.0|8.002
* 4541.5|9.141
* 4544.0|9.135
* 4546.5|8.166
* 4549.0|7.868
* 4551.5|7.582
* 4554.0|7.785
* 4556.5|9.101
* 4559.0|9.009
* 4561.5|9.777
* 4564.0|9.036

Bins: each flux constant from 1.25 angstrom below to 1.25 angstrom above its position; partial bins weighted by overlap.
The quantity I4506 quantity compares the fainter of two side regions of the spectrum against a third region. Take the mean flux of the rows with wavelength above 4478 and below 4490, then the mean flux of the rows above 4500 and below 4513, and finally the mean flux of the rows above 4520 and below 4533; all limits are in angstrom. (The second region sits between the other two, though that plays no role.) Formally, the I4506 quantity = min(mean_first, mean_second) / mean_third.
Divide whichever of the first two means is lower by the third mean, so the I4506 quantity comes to 1.07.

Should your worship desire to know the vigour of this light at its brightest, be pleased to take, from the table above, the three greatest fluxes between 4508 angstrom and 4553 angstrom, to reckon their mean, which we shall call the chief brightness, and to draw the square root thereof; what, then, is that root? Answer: 3.01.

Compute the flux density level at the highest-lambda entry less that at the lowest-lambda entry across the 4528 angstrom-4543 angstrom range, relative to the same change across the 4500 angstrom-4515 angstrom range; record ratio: -2.3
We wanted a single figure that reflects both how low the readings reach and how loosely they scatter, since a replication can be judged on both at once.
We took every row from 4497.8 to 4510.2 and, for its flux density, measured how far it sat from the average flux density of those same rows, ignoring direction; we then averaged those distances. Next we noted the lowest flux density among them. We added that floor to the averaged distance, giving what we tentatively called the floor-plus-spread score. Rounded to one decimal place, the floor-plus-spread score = 8.5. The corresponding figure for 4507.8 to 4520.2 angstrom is 8.2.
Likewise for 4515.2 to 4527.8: 8.2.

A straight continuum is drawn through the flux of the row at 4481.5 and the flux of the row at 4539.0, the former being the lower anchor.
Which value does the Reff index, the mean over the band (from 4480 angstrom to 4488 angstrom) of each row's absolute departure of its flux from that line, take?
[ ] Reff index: 1.1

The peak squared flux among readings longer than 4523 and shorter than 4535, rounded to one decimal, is 65.8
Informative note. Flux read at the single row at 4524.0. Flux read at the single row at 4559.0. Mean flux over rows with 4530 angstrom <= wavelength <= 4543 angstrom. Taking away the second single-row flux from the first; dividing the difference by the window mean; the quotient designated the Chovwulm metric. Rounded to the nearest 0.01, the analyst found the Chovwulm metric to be -0.11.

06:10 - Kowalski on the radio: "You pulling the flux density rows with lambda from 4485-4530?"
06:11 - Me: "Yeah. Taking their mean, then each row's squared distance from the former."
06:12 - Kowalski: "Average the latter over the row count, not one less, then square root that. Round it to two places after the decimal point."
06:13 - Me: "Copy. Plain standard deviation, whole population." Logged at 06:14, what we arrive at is 0.60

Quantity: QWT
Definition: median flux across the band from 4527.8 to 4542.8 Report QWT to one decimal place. 8.0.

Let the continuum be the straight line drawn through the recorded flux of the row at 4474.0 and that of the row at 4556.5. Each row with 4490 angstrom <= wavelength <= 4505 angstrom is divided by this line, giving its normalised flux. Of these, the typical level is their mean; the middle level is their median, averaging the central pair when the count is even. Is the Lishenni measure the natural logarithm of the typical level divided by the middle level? 0.014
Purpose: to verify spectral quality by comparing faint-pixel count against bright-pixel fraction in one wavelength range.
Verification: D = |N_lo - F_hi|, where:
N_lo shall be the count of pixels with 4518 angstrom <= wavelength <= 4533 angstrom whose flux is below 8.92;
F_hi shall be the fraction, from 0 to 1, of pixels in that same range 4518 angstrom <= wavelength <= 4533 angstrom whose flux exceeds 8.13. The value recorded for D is 5.7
